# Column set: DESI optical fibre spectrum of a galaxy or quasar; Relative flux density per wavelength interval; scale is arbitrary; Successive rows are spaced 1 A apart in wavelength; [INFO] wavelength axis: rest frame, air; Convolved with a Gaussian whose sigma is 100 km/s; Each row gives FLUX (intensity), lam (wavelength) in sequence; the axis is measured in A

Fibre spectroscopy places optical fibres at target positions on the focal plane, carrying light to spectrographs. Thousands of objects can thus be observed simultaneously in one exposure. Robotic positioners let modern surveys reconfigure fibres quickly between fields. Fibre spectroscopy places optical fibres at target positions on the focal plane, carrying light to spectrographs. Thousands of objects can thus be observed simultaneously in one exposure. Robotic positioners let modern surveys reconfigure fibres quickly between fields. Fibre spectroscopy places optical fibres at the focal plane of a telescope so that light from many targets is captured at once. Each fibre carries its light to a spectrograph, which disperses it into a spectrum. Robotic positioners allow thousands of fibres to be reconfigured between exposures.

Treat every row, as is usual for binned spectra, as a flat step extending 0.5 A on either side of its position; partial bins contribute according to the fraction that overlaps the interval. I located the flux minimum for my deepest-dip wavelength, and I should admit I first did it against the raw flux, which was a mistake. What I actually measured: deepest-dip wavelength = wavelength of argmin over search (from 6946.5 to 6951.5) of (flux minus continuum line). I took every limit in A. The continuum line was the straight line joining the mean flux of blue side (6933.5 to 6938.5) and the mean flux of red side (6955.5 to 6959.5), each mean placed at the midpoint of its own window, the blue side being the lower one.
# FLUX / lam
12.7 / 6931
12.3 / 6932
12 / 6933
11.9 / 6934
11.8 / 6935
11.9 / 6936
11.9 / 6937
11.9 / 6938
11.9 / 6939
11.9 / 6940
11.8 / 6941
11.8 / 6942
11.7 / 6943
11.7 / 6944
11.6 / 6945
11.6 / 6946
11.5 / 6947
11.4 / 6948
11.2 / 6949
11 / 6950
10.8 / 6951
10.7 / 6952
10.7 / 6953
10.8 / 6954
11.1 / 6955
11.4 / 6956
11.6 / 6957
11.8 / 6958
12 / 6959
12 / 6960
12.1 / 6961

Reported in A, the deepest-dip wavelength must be 6951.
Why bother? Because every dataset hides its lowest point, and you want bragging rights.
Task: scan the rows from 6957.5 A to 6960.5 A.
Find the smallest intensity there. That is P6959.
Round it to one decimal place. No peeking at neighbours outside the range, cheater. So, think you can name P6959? 11.8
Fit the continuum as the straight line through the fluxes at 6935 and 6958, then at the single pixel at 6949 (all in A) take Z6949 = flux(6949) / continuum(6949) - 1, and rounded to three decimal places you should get -0.051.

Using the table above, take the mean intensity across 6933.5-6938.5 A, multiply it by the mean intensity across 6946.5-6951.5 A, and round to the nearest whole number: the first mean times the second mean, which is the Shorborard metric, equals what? 133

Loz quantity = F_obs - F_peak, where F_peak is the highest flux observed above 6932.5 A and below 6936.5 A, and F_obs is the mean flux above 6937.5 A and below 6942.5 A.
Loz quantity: -0.1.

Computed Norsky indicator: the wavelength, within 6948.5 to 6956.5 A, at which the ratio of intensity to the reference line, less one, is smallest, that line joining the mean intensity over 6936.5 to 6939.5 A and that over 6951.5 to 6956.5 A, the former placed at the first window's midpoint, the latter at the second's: 6952 A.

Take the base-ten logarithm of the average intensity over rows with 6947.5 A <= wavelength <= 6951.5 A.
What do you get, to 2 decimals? 1.05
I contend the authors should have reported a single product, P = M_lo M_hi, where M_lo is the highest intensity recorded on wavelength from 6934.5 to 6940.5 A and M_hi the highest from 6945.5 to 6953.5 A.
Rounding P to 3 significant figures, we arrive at 138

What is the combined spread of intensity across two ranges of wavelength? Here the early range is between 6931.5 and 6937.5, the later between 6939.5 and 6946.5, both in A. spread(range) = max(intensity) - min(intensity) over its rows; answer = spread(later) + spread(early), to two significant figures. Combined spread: 0.80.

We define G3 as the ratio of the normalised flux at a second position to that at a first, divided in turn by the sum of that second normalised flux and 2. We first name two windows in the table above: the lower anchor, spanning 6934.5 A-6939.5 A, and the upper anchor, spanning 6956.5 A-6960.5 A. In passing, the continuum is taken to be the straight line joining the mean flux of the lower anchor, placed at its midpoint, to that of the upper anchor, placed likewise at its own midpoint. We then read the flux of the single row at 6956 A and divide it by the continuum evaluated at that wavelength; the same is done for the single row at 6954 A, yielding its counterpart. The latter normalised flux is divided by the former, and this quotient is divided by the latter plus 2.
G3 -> 0.325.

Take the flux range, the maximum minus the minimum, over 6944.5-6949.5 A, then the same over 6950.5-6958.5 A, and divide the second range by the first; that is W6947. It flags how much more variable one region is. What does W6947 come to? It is 3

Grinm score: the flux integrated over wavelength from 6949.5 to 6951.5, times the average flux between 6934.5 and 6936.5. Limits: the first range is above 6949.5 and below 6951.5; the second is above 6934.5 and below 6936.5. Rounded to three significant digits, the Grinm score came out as 258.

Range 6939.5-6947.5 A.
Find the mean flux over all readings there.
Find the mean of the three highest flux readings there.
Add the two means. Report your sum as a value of 23.5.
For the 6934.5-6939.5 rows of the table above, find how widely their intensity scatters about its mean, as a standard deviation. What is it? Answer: 0.04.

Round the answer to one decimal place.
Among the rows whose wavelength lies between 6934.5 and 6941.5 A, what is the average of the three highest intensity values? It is 11.9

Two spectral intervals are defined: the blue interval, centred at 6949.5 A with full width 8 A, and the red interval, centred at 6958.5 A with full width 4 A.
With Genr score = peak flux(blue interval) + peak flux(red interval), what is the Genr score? 23.6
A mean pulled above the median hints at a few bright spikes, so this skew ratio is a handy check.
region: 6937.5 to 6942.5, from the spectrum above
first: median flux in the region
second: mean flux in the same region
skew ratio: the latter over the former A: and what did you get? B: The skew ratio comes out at 0.997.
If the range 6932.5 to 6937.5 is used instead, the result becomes 1.000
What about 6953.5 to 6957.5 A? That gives 0.998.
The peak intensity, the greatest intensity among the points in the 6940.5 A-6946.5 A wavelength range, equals 11.8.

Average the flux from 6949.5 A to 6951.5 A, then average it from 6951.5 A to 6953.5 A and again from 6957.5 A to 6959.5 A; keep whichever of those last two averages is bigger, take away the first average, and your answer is 1.00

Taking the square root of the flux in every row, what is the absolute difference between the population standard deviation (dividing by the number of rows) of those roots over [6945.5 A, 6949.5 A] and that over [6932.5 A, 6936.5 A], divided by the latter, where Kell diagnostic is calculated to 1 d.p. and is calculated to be 1.1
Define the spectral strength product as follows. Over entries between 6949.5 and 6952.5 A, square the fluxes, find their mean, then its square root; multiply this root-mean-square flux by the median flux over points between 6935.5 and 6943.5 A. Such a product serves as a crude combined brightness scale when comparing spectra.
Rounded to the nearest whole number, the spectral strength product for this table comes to 129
